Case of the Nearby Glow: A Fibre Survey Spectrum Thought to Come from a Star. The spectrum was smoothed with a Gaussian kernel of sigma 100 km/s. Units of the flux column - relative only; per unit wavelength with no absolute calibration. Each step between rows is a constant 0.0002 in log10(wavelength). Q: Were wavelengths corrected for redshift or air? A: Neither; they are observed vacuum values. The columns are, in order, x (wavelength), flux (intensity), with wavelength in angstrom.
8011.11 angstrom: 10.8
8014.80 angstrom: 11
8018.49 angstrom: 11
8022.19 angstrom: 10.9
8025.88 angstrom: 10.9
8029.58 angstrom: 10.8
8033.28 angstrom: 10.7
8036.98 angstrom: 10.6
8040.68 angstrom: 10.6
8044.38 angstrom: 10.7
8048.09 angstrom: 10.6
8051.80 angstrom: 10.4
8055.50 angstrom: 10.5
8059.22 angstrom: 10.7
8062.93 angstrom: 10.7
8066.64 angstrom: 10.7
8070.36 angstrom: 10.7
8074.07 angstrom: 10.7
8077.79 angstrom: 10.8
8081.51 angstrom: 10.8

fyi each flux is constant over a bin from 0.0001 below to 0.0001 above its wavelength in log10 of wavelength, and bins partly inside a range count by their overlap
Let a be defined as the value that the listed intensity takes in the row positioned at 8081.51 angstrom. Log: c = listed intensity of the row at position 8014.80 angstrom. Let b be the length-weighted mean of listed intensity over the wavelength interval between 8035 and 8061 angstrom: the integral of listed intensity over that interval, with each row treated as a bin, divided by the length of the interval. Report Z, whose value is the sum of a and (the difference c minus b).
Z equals 11.2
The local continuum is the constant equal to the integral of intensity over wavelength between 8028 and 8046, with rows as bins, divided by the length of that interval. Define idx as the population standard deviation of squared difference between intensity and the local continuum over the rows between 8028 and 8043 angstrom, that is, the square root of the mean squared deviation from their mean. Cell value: 0.005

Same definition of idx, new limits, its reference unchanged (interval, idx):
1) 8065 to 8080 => 0.006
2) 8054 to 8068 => 0.014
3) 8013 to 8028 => 0.027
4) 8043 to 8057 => 0.031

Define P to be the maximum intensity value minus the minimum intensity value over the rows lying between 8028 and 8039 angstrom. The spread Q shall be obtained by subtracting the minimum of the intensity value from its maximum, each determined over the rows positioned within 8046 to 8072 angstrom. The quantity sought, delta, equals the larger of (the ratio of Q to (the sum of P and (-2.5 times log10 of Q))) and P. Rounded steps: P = 0.200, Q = 0.30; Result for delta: 0.20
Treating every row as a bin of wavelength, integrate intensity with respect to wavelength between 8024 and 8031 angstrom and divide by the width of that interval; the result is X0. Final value 10.86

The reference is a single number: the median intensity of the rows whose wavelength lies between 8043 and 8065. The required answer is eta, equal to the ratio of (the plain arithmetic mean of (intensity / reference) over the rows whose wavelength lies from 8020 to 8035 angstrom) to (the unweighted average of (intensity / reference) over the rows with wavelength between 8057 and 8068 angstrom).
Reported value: 1.012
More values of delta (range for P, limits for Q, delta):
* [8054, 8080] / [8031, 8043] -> 0.30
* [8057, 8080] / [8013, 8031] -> 0.11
